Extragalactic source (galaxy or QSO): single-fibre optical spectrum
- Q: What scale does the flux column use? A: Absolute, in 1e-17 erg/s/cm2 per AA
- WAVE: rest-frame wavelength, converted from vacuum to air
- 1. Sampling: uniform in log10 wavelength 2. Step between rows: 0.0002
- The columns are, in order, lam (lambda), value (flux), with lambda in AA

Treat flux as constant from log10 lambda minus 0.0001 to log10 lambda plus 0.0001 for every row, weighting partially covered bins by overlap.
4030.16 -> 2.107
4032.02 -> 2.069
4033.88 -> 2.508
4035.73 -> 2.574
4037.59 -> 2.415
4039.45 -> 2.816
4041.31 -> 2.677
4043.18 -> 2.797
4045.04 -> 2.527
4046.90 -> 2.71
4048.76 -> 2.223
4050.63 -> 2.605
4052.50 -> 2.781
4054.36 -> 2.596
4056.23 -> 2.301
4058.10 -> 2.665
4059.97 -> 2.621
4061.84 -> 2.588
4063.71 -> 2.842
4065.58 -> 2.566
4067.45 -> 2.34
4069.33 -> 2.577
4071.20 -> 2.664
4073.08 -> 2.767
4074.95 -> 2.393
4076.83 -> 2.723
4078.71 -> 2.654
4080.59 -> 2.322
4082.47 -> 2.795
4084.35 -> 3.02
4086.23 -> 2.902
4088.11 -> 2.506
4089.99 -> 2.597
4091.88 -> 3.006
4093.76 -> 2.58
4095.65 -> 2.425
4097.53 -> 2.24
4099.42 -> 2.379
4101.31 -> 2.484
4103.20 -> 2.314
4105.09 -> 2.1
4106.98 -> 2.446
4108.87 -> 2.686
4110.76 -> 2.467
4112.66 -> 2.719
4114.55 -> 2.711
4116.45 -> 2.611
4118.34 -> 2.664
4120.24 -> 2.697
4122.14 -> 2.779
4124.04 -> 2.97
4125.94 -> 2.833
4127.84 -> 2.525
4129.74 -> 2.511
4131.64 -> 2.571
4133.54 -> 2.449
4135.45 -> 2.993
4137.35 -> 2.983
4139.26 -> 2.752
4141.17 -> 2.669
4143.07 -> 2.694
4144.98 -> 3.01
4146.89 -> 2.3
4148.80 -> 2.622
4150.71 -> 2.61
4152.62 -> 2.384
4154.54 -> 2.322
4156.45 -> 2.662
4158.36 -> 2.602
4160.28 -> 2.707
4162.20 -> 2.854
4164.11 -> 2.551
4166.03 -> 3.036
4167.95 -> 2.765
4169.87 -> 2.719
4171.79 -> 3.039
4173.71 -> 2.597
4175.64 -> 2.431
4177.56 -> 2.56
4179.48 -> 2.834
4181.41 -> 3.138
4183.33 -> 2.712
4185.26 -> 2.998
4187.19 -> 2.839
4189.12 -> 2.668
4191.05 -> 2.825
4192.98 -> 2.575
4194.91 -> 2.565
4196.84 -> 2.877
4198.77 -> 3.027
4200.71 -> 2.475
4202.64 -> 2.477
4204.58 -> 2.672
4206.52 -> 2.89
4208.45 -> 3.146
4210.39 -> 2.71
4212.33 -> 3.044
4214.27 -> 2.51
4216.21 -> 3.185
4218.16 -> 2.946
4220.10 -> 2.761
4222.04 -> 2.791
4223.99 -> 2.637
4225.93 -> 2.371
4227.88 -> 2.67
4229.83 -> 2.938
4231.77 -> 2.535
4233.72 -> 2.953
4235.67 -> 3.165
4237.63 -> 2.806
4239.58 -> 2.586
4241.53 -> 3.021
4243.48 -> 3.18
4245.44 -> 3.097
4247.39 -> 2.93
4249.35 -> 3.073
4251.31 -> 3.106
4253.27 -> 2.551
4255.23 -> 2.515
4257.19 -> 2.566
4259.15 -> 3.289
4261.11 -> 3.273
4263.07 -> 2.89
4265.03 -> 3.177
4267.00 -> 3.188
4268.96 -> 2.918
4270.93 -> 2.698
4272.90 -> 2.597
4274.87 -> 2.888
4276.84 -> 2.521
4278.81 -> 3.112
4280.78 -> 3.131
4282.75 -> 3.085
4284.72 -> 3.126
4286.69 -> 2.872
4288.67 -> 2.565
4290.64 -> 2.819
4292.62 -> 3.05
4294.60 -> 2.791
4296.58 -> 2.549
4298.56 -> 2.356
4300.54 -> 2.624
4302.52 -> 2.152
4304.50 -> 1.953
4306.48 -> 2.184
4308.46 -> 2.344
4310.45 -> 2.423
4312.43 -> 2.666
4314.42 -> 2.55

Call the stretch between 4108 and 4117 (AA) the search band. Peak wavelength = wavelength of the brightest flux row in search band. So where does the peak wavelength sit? 4112.66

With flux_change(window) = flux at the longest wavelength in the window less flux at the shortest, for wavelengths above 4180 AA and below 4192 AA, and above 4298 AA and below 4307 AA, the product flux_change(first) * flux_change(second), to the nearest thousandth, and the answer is 0.054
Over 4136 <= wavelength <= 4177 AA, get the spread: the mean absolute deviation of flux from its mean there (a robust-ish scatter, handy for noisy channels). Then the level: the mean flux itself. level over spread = 16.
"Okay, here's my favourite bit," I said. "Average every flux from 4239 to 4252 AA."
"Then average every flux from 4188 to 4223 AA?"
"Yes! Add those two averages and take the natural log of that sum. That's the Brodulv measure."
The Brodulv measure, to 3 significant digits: 1.76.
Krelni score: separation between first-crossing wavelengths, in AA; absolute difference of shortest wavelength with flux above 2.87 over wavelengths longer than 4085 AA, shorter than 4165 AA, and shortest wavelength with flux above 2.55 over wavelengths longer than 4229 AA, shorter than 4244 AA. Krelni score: 143.6 AA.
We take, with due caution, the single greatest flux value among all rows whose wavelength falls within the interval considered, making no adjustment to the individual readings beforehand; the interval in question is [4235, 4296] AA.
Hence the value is 3.289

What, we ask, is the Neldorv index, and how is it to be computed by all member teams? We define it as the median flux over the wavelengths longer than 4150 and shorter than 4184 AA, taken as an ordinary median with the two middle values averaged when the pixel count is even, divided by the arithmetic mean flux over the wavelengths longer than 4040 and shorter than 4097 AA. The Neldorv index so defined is 1.02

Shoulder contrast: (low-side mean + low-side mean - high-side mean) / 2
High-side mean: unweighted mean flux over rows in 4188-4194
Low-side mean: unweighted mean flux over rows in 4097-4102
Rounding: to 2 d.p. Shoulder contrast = 1.02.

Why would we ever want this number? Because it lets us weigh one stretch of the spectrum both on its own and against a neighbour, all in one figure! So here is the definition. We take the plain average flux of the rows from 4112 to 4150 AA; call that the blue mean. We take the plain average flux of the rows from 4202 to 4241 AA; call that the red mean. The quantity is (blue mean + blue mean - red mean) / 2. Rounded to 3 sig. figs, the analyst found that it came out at 1.31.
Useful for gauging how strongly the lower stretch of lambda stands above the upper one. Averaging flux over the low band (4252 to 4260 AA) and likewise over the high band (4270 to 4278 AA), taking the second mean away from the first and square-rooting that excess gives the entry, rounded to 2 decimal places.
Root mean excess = 0.23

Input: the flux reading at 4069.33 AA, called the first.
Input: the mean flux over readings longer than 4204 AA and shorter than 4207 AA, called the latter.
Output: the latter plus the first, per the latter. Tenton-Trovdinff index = 1.93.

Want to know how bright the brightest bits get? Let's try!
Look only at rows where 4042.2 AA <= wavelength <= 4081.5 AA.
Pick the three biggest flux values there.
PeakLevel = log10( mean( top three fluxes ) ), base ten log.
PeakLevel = 0.45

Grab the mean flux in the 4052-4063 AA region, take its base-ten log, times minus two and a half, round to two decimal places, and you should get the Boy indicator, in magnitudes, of -1.03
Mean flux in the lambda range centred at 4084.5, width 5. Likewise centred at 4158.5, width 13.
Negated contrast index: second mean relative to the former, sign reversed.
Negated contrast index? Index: -0.89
